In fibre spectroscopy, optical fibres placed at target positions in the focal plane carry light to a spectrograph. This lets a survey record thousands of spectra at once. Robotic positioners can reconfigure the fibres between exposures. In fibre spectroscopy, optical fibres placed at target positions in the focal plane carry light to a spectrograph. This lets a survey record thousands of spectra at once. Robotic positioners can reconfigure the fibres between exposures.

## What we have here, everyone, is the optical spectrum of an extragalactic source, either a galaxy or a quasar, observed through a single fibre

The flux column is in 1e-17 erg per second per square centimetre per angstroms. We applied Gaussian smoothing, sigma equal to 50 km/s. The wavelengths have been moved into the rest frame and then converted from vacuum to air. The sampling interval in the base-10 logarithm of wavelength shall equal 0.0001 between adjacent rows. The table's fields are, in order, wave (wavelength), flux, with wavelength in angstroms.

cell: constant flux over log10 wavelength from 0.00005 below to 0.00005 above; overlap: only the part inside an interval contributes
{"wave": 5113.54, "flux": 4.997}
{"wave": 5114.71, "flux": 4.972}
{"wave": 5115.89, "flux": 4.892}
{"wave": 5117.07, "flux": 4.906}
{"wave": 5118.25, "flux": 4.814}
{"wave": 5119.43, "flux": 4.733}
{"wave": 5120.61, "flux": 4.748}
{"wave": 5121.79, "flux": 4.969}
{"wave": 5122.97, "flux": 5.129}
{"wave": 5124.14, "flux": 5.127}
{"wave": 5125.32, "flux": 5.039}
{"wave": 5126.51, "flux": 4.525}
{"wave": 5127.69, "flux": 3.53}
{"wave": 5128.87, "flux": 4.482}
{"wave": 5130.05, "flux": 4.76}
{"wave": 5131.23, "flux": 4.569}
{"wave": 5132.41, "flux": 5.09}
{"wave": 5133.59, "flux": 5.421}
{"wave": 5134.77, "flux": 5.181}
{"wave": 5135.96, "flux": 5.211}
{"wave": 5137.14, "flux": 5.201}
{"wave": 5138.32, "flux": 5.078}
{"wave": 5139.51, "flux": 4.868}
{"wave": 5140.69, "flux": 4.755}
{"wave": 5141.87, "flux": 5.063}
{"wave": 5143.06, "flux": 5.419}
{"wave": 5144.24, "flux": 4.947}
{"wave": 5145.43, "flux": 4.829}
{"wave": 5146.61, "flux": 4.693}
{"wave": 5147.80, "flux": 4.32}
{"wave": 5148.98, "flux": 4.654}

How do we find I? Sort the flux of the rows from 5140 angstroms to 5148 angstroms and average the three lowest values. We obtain 4.59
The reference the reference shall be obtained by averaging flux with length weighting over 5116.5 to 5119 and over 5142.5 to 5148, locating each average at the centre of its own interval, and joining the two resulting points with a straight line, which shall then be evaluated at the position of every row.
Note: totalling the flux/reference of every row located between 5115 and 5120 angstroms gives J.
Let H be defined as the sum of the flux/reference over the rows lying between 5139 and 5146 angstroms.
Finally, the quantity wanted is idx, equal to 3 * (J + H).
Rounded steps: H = 6.1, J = 4.0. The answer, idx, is 30.4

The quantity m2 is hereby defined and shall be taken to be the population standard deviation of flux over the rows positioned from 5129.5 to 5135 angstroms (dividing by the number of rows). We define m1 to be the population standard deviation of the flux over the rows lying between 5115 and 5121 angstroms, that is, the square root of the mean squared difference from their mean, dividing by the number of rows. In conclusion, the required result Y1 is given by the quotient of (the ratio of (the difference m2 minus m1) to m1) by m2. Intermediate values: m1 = 0.07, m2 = 0.30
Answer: 11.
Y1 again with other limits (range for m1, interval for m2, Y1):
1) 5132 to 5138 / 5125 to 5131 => 7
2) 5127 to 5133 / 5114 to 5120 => -10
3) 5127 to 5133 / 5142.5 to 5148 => -1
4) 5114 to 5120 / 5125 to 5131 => 10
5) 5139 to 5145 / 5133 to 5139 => -5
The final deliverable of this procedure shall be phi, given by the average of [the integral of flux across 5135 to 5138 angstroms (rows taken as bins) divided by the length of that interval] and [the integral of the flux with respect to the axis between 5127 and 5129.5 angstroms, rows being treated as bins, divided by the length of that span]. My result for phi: 4.62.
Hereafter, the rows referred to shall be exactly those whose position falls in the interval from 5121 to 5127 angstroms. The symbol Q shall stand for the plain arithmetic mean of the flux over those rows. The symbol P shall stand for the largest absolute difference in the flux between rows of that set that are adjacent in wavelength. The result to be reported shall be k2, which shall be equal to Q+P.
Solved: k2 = 5.47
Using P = 0.51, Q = 4.96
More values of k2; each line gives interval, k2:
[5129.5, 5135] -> 5.53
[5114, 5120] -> 4.96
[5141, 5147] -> 5.46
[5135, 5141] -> 5.23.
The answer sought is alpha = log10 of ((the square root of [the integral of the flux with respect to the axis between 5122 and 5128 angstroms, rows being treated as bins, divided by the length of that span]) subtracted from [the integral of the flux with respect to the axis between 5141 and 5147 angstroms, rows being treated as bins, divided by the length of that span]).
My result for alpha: 0.45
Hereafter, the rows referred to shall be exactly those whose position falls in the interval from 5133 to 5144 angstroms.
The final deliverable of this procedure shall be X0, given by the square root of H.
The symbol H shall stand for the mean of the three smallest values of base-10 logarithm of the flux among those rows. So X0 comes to 0.83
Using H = 0.69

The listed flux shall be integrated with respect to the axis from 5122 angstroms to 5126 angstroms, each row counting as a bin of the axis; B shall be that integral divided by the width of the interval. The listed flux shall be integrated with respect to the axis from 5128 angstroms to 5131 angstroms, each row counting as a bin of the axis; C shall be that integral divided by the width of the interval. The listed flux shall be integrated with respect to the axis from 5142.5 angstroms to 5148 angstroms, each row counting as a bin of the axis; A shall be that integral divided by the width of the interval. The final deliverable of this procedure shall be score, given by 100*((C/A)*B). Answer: 470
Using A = 4.87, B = 5.07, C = 4.52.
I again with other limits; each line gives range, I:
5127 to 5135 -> 4.19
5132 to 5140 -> 5.01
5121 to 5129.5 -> 4.18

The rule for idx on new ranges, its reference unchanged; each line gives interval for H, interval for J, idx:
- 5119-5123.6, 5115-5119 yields 21.2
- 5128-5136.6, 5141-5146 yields 33.9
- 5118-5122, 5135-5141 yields 27.4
